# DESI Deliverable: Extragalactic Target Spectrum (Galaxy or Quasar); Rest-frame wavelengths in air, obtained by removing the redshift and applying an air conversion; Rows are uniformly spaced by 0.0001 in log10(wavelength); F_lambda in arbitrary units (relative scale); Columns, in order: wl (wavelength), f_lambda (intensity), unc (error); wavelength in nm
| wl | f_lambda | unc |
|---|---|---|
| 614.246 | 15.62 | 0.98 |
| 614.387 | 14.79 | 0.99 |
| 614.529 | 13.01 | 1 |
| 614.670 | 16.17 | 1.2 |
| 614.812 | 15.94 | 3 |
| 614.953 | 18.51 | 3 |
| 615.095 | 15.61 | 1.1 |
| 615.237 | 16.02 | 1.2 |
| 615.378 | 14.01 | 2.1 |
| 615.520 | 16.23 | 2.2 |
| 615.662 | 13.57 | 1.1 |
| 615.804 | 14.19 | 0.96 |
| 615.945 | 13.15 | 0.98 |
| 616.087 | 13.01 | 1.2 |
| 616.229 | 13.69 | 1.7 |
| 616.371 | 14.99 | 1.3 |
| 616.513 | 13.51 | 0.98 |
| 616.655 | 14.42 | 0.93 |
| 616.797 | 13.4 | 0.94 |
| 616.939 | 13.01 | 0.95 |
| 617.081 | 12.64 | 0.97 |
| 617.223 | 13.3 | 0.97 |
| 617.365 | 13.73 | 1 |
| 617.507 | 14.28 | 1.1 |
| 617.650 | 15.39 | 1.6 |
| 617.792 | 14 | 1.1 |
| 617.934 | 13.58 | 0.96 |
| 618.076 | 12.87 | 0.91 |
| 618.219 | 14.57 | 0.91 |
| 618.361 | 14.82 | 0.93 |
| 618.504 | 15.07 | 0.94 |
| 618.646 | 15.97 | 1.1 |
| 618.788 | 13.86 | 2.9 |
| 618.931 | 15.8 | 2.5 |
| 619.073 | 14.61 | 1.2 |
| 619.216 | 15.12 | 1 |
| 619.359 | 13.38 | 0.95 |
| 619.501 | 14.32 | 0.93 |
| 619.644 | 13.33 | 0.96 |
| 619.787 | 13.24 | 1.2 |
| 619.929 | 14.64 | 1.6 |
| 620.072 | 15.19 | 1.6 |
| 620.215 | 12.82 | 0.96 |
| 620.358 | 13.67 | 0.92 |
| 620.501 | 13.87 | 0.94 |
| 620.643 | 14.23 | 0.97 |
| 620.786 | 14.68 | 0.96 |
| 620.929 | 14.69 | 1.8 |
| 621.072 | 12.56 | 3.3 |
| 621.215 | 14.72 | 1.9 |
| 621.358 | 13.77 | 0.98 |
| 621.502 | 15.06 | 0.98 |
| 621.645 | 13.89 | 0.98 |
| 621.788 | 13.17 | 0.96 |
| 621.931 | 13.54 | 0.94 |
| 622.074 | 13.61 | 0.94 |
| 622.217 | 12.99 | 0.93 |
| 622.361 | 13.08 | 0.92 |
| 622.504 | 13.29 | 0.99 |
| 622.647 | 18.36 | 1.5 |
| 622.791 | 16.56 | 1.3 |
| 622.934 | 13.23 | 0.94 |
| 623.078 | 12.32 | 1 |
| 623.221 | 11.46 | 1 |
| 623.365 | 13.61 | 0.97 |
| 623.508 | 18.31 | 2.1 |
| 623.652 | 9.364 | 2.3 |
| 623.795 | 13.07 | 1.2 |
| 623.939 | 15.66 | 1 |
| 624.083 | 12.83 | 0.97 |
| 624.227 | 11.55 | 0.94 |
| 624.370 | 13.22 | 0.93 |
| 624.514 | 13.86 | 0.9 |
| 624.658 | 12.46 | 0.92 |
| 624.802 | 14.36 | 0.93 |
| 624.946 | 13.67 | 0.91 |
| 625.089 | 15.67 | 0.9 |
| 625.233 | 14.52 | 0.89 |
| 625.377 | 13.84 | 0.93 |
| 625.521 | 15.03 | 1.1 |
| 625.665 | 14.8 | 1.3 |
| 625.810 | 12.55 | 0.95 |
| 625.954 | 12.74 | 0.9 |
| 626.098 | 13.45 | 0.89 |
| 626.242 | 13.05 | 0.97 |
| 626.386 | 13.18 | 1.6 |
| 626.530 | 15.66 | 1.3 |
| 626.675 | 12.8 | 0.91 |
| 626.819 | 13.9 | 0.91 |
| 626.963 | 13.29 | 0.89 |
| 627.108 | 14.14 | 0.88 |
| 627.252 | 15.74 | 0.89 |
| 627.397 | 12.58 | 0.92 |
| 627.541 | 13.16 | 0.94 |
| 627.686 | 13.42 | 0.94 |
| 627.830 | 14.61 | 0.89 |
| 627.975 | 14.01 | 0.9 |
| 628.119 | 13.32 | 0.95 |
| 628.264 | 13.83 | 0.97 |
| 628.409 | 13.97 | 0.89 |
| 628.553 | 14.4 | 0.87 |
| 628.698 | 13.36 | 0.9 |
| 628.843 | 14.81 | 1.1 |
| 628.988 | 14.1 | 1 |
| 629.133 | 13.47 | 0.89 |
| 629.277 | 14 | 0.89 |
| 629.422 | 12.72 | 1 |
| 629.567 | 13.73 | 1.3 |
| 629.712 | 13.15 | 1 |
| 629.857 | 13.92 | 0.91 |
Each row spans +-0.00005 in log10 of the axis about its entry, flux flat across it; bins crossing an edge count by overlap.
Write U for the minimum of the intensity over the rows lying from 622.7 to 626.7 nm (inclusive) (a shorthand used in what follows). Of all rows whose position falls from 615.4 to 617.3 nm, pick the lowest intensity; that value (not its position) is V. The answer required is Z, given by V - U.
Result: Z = 3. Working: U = 9.364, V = 12.64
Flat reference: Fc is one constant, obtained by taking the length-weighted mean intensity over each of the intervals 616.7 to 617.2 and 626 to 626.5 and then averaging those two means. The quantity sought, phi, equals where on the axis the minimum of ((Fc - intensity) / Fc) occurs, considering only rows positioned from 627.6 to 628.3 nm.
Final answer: 627.830 nm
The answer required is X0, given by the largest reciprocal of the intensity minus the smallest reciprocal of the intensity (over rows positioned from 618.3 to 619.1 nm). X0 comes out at 0.0095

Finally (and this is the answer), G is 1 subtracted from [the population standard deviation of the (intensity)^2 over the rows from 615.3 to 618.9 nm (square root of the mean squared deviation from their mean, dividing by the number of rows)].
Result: 25.7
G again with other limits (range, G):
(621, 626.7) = 46.6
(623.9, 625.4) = 32.2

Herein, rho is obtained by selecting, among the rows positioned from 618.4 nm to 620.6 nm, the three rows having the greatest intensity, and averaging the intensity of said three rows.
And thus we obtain 15.7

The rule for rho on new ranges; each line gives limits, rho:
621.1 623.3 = 16.7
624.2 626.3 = 15.2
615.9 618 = 14.9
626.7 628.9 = 15.1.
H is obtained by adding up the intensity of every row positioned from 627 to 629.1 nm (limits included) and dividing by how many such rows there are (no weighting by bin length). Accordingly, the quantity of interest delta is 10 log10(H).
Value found 11.4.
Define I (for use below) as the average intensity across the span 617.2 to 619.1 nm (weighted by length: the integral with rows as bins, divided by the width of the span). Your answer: 14.4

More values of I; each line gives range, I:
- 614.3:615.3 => 15.7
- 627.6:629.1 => 14.0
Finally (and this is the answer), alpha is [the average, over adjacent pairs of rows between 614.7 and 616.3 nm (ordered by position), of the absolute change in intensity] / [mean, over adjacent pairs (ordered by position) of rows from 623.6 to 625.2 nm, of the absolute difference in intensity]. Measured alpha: 0.82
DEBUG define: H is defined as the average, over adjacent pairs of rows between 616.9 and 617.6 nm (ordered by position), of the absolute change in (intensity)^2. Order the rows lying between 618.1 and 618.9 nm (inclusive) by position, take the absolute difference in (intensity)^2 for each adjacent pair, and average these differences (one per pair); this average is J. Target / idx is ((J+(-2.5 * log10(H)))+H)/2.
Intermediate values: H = 13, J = 26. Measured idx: 19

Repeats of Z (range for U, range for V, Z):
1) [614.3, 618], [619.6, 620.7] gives 0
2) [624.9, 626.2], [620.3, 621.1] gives 0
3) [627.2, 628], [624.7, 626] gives 0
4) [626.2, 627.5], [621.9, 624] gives -3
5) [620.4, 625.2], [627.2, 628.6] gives 3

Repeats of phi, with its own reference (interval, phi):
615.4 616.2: 615.520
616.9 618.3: 617.650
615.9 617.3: 616.371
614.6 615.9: 614.953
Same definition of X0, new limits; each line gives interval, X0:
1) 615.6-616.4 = 0.0102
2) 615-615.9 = 0.0121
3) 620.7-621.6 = 0.0132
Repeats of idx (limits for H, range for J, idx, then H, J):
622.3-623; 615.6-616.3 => 47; 82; 17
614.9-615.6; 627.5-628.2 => 37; 60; 19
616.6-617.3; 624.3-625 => 22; 16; 31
